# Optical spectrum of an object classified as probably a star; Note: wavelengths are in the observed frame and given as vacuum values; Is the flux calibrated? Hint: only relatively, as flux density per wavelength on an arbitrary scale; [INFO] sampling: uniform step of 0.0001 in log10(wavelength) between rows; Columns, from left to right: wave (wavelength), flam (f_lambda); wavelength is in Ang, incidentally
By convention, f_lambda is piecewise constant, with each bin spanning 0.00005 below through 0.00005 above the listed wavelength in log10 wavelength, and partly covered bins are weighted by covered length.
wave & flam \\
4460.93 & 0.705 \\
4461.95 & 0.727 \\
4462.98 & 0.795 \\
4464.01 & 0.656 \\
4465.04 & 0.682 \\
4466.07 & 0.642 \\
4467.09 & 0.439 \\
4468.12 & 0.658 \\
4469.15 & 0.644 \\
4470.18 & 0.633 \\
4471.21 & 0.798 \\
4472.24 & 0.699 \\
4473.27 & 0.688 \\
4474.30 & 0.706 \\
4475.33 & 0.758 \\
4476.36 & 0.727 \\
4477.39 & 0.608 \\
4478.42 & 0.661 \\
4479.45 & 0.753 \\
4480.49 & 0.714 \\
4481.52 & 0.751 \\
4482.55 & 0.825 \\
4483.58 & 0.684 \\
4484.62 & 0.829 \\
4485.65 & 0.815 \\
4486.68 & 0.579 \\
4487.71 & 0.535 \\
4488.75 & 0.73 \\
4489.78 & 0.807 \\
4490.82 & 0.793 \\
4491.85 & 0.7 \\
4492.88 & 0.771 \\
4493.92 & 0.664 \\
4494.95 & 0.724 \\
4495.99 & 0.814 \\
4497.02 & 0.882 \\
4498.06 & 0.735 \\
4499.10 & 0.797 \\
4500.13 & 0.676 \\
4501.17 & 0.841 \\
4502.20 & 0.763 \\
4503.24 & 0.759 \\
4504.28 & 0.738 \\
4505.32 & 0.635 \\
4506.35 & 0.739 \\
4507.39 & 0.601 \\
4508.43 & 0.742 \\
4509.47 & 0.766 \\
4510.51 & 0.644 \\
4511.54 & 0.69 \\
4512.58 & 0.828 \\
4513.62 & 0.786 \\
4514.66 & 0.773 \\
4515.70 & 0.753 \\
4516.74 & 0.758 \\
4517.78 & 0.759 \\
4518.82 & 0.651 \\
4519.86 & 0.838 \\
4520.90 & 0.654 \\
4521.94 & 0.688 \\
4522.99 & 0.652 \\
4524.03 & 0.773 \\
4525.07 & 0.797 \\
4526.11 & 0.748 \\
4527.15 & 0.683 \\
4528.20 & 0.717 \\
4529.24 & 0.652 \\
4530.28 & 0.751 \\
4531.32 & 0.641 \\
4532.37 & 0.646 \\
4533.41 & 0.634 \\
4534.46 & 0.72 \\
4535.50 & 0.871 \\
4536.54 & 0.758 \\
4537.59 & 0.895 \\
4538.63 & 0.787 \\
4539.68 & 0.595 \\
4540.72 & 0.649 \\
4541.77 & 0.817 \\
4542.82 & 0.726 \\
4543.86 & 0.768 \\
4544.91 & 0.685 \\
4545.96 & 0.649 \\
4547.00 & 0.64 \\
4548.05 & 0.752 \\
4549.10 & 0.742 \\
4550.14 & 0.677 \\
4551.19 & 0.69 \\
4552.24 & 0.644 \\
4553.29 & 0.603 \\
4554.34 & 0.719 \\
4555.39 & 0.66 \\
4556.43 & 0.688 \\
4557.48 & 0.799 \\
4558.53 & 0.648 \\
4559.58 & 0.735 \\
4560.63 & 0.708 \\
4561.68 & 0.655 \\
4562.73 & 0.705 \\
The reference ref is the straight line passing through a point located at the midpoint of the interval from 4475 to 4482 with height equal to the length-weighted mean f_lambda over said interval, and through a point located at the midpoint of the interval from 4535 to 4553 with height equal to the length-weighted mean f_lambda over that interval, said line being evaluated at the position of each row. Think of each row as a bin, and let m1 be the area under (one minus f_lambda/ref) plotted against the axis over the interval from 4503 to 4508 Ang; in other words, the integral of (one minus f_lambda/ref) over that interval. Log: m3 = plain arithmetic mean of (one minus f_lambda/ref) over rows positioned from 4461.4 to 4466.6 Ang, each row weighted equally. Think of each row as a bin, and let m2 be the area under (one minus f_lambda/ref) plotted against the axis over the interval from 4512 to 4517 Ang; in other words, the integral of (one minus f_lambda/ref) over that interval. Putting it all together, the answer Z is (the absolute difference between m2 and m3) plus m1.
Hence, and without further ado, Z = 0.6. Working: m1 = 0.2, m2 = -0.44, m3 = 0.01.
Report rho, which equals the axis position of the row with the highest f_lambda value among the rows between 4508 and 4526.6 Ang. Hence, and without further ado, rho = 4519.86 Ang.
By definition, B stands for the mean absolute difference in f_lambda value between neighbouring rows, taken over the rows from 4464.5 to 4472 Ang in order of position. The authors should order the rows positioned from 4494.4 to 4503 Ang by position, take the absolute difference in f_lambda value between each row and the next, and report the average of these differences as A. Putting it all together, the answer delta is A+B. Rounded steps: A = 0.104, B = 0.109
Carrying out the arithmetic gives 0.213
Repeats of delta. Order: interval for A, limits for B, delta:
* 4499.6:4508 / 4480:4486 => 0.170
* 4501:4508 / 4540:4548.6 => 0.152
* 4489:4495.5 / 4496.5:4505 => 0.154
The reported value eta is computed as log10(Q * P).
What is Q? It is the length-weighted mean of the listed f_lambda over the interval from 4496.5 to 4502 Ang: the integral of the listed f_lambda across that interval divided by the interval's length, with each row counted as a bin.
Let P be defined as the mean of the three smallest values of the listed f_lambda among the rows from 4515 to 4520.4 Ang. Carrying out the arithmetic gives -0.247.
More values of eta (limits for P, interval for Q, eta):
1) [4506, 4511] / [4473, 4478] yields -0.336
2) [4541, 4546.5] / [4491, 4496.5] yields -0.295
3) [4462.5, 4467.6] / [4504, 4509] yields -0.399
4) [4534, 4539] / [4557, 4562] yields -0.271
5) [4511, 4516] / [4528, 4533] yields -0.300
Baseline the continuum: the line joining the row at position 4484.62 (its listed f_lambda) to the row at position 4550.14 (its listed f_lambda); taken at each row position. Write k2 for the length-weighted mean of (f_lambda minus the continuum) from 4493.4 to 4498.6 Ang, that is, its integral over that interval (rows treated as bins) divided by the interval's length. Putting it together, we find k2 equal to -0.039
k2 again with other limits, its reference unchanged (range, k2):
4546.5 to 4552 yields 0.019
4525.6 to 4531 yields -0.020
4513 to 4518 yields 0.010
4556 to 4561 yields 0.059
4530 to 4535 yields -0.042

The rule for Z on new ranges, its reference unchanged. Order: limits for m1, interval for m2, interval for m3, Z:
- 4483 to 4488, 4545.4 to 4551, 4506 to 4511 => 0.3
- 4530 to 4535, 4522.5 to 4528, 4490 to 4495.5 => 0.4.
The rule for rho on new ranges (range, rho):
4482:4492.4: 4484.62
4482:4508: 4497.02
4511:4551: 4537.59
